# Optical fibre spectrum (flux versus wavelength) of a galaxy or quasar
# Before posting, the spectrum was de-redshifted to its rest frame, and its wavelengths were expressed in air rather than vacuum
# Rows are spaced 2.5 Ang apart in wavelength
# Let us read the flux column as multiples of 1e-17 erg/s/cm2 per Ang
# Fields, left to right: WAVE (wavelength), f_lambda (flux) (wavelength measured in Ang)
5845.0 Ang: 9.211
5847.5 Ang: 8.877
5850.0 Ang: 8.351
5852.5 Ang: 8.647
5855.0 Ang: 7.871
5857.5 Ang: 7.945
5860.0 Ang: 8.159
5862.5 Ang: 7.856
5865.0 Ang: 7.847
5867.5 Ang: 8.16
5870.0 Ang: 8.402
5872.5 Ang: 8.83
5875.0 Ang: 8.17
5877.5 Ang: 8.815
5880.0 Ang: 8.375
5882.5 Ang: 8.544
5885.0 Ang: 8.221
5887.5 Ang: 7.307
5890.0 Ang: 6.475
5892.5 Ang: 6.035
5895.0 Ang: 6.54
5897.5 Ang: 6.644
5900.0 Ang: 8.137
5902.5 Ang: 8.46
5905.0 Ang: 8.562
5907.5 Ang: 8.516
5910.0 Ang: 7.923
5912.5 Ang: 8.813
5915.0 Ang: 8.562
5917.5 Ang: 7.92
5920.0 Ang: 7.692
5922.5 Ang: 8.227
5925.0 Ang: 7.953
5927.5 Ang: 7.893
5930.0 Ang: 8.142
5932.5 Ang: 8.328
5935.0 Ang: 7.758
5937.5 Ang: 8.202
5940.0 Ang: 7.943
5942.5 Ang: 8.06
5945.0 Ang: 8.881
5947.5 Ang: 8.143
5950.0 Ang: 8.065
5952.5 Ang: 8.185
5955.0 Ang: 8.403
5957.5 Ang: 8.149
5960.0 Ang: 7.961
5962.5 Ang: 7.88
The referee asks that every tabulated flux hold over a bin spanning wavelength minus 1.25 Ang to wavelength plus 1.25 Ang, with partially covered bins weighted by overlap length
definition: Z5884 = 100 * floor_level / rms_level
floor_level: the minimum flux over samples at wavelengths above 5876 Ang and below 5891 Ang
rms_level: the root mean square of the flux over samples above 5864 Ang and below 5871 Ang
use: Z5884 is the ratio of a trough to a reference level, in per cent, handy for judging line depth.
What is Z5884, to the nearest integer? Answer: 80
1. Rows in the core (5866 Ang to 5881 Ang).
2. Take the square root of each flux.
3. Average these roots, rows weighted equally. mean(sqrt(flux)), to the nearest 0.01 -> 2.91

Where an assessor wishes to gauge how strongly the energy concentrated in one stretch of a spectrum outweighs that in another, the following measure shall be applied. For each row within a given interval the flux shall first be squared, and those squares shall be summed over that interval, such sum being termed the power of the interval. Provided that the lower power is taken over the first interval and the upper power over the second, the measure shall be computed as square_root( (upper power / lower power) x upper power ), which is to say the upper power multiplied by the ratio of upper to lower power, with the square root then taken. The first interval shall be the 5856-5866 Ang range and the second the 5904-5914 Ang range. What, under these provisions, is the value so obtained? 18.0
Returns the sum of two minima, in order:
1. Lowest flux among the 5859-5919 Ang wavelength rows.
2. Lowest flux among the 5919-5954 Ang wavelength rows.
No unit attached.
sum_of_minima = 13.73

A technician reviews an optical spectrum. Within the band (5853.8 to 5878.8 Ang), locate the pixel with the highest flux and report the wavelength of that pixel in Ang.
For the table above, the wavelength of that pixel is 5872.5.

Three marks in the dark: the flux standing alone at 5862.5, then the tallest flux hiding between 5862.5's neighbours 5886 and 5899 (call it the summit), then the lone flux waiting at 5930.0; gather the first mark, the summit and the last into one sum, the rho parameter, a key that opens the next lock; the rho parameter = 23.3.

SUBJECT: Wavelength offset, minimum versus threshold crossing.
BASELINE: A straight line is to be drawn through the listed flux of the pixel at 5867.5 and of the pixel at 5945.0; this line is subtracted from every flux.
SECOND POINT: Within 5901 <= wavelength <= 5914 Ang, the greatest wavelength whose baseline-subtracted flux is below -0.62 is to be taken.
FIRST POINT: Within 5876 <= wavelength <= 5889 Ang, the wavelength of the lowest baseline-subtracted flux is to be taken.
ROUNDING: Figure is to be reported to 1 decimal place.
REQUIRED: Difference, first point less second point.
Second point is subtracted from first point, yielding -22.5 Ang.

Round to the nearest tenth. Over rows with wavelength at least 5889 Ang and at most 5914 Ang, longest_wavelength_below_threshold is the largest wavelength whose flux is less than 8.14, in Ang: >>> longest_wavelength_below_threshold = 5910.0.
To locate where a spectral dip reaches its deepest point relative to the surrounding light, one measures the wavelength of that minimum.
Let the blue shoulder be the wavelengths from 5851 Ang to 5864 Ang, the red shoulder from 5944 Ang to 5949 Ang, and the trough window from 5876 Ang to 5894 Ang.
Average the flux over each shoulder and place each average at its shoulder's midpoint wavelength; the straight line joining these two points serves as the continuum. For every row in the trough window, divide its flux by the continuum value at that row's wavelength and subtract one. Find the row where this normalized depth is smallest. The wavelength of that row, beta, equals 5892.5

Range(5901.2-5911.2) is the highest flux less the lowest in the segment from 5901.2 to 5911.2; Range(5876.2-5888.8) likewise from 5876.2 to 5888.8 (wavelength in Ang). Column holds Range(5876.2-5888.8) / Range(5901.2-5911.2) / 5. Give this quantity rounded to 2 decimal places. 0.47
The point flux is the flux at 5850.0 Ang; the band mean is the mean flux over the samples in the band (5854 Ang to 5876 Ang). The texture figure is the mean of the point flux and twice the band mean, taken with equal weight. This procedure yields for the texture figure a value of 12.3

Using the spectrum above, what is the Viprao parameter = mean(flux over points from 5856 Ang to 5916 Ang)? 7.97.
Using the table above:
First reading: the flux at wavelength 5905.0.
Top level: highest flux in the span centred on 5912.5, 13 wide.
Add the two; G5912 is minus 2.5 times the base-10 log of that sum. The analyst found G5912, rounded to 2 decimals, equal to -3.10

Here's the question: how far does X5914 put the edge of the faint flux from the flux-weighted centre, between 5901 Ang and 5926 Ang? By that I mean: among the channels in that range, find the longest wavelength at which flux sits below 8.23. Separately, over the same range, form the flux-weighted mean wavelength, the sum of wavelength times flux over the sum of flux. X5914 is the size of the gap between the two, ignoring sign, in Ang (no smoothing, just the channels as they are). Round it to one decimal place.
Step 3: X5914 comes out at 11.4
